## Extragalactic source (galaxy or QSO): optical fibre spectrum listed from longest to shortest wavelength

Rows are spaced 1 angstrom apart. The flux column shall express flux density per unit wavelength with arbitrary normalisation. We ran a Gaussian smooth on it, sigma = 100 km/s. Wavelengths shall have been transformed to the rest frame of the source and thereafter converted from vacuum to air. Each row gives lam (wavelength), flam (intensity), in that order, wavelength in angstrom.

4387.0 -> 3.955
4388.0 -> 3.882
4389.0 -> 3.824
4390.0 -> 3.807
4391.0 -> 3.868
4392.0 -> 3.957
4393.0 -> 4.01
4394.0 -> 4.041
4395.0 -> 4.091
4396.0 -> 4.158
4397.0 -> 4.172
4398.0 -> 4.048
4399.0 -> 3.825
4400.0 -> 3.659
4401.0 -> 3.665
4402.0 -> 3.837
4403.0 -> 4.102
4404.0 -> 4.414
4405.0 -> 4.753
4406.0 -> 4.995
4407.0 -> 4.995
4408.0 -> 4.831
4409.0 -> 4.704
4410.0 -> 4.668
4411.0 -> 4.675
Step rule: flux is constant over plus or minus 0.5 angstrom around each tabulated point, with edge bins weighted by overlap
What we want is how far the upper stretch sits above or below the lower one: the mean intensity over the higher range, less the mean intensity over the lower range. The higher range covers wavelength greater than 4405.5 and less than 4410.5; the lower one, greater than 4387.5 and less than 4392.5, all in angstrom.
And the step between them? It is 1.0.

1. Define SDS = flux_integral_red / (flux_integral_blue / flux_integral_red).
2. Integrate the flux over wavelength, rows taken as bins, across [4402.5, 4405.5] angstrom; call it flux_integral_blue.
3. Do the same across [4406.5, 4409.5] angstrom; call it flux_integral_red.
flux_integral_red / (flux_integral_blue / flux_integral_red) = 15.9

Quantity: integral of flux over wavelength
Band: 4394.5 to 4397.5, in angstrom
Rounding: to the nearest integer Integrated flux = 12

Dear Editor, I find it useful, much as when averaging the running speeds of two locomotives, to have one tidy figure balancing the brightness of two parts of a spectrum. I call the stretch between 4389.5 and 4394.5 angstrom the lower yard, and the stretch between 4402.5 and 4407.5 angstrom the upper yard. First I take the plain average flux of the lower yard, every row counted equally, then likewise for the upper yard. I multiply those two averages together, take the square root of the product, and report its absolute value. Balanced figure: 4.3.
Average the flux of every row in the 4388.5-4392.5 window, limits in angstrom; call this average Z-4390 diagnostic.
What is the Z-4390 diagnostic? 3.86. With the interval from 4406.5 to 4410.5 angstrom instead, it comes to 4.80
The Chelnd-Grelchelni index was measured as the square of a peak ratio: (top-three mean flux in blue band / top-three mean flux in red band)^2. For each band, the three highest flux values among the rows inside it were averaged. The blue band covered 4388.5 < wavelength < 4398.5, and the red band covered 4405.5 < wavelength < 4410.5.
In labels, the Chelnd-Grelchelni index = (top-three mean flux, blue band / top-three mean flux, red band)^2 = 0.70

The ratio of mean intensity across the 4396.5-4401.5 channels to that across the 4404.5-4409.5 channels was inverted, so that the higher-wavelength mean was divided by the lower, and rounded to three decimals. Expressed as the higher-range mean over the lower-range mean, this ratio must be 1.253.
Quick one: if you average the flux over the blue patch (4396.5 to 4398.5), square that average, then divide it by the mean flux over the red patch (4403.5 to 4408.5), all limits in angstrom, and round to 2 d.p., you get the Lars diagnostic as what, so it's 3.52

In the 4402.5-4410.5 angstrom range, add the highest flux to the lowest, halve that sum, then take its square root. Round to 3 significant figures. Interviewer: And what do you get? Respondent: 2.13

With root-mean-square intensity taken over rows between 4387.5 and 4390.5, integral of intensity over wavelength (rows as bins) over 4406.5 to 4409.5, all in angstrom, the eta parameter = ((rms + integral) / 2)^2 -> 84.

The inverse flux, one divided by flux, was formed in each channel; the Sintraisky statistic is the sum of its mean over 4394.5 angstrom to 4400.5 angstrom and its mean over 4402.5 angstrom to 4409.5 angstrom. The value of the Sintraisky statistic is 0.465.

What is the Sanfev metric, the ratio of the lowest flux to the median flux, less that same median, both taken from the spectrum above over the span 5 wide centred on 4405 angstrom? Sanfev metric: -3.89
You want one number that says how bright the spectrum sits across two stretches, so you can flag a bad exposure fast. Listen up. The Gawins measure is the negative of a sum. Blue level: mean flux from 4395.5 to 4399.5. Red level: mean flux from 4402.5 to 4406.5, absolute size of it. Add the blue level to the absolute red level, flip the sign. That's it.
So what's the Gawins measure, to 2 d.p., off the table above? -8.62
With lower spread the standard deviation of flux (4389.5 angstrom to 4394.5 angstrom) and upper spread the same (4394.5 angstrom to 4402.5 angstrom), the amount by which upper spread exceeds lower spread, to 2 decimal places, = 0.11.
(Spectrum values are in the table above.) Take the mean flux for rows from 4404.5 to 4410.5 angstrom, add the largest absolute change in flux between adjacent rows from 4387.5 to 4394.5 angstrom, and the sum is 4.9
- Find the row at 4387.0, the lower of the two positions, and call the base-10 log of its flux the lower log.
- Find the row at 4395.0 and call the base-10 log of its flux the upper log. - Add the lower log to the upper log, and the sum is 1.209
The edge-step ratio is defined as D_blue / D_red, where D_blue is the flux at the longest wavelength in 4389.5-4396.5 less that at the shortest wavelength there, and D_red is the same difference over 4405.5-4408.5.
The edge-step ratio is -2.1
